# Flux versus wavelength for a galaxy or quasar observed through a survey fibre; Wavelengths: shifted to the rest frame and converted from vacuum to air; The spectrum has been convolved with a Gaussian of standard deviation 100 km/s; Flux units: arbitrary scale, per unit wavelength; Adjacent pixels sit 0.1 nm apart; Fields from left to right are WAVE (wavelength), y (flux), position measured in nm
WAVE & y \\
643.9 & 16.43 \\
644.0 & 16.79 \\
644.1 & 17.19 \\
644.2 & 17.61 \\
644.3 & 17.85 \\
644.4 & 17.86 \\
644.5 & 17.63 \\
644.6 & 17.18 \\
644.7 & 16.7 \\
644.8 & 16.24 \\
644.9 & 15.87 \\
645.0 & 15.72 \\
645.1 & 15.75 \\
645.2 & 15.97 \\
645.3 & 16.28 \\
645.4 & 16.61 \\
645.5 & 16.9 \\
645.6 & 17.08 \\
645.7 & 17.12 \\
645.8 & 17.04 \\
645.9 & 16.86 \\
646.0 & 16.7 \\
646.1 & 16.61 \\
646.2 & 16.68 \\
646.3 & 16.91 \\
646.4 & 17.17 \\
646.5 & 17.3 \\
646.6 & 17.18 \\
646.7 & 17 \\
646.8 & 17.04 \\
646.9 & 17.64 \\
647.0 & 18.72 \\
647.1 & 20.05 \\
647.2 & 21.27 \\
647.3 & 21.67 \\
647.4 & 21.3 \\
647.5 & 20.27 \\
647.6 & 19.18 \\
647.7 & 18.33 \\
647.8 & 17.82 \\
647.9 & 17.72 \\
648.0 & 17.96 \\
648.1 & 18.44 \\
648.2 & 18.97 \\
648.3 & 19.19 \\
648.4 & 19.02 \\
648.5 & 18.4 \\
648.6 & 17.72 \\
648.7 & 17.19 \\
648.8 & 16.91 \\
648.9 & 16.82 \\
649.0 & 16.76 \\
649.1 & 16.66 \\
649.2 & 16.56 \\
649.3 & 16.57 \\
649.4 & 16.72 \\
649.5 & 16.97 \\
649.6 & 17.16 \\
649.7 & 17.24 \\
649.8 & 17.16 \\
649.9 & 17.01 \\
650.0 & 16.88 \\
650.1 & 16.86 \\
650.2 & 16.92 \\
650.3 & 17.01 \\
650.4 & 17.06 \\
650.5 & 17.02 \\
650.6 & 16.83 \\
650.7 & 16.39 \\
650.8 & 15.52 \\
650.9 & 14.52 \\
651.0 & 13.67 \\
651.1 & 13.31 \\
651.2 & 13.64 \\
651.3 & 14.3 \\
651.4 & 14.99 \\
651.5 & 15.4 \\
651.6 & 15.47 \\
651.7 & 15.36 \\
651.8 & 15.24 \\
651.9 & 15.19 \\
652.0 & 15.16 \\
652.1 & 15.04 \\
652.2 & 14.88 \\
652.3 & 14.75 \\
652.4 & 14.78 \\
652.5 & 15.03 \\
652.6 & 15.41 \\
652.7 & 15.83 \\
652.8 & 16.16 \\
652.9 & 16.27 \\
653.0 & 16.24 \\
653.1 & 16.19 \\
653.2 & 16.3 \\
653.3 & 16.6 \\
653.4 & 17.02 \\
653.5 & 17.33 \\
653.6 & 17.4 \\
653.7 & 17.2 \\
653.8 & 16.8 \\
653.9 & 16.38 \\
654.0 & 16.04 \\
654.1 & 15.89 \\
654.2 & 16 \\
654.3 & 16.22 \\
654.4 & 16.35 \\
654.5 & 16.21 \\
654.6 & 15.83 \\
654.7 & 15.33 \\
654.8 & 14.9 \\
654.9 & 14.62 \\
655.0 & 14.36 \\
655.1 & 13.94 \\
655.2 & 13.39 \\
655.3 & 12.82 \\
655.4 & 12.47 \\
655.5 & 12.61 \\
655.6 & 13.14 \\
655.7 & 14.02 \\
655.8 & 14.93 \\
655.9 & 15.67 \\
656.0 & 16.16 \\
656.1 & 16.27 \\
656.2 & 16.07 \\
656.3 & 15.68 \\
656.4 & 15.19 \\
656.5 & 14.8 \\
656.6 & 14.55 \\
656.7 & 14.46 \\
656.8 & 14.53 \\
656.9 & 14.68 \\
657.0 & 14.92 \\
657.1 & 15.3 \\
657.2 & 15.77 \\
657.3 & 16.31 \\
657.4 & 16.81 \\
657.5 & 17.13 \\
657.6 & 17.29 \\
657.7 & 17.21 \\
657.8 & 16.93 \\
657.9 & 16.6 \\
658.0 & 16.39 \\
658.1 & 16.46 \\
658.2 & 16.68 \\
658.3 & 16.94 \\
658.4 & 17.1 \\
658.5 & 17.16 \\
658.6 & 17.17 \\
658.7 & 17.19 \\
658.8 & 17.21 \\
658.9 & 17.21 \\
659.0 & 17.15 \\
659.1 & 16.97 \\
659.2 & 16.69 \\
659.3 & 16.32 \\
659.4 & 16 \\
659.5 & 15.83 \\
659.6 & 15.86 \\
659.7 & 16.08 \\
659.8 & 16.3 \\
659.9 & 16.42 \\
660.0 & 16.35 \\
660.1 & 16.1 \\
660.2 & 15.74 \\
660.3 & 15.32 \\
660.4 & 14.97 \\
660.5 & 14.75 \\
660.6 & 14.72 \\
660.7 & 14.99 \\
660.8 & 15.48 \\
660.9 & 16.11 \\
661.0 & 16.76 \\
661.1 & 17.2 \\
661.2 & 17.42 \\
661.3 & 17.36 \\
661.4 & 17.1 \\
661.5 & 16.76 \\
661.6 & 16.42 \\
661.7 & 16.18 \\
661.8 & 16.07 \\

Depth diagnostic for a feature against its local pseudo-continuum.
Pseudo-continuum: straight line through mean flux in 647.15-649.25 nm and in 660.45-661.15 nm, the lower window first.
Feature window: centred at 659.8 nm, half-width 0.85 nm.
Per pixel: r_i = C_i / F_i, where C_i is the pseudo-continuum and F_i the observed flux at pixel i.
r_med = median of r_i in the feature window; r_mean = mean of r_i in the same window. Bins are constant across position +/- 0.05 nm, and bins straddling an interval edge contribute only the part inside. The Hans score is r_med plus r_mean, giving 1.99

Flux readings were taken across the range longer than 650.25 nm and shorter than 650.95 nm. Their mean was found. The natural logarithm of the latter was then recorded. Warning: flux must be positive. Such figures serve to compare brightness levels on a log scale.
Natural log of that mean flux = 2.79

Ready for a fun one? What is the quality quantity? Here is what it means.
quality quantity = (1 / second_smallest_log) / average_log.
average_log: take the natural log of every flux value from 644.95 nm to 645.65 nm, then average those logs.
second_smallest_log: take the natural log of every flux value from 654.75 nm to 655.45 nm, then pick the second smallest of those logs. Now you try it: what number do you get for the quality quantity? 0.140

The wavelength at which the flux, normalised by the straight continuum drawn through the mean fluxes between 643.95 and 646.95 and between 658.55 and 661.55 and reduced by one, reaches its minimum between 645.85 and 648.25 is 646.1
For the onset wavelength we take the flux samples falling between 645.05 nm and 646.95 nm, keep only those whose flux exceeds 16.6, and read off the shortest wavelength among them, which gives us 645.4 nm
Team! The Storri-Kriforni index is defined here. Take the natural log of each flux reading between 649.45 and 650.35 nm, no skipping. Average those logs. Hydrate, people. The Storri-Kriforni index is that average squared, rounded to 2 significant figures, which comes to 8.0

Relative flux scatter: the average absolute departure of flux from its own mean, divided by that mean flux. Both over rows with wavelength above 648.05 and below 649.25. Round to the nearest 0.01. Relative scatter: 0.05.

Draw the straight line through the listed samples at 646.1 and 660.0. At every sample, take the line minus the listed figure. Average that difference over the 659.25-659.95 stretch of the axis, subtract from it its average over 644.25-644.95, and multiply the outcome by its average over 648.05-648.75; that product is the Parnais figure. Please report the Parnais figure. -1.2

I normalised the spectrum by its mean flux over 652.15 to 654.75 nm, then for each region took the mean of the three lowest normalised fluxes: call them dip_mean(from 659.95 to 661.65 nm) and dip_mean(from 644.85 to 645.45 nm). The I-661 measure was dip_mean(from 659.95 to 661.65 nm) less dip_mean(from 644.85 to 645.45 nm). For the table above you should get -0.06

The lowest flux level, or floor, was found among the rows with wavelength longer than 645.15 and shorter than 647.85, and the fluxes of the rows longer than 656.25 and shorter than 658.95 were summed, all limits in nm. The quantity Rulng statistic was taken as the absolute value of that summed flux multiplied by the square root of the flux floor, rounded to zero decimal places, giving 1749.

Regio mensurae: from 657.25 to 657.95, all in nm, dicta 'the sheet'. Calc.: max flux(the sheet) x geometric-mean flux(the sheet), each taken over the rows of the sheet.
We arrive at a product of 292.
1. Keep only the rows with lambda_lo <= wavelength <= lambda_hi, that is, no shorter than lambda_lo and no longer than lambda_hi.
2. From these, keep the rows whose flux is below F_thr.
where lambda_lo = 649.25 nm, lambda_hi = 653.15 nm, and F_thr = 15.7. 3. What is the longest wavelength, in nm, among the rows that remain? 652.6 nm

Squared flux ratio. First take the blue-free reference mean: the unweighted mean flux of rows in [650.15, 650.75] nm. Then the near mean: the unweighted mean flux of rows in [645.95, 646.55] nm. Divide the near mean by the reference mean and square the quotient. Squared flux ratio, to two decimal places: 1.00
